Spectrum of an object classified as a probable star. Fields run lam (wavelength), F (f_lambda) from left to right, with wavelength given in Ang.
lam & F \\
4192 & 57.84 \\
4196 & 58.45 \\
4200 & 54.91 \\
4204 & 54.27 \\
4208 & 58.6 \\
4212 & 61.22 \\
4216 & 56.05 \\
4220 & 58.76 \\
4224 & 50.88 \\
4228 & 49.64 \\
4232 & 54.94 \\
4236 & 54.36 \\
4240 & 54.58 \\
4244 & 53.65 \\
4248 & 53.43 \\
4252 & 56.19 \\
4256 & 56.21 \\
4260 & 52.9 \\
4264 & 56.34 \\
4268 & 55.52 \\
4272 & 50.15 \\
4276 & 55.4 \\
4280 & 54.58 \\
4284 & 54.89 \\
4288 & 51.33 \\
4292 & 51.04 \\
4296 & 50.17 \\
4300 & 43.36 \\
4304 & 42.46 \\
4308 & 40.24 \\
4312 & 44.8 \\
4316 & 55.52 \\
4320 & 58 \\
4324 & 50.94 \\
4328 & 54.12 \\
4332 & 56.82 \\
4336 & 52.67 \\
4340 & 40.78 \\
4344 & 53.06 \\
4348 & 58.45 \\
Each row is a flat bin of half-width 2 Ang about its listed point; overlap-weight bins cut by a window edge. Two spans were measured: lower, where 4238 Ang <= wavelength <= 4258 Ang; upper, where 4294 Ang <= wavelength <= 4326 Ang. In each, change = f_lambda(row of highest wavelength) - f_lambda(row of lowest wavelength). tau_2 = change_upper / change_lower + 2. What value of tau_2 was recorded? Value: 2.5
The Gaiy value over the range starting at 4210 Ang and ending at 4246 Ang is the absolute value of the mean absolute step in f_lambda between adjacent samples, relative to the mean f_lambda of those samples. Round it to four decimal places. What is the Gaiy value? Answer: 0.0547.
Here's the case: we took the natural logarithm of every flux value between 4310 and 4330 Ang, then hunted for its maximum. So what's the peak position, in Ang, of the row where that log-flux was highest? 4320 Ang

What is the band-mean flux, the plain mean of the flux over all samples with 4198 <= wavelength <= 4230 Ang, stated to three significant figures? 55.5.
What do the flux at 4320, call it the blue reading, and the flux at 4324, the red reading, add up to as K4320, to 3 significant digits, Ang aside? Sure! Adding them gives 109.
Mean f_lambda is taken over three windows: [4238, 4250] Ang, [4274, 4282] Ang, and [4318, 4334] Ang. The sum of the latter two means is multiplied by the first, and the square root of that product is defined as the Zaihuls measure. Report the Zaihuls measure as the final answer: 77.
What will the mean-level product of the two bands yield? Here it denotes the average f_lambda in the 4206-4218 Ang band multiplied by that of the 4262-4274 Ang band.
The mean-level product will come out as 3166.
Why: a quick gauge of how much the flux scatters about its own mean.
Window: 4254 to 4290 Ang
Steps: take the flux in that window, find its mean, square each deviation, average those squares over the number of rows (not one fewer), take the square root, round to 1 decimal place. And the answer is 2.1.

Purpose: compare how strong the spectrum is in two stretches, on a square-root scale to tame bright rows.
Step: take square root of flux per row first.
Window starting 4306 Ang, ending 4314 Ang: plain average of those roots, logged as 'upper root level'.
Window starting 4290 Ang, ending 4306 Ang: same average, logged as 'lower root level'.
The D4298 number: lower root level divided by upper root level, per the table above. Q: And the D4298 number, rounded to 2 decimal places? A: 1.05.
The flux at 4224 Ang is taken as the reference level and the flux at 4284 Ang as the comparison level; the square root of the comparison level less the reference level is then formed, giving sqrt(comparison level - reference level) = 2.0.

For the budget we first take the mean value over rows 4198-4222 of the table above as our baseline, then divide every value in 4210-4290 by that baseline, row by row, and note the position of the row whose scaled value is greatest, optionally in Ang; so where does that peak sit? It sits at 4212 Ang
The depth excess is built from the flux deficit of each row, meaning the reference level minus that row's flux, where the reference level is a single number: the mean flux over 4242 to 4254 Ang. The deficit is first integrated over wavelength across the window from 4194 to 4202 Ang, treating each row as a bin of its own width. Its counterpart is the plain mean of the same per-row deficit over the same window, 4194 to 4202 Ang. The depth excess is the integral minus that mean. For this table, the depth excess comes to -16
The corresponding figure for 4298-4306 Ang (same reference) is 81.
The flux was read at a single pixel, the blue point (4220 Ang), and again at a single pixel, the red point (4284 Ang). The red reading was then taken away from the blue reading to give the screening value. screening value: 3.9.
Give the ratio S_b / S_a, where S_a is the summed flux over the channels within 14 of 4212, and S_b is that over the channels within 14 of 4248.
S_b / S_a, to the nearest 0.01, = 0.97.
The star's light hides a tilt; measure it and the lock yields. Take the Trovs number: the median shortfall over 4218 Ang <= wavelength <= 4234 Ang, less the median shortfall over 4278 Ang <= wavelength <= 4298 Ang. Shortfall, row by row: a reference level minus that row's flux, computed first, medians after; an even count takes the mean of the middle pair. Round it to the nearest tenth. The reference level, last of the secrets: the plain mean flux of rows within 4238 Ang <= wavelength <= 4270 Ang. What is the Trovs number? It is -1.6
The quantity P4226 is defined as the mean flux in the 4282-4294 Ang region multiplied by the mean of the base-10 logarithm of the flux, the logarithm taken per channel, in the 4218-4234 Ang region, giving 90.6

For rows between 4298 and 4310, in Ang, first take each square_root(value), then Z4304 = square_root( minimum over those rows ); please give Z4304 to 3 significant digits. 2.52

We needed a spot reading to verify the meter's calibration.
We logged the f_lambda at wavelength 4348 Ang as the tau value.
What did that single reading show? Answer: 58.45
